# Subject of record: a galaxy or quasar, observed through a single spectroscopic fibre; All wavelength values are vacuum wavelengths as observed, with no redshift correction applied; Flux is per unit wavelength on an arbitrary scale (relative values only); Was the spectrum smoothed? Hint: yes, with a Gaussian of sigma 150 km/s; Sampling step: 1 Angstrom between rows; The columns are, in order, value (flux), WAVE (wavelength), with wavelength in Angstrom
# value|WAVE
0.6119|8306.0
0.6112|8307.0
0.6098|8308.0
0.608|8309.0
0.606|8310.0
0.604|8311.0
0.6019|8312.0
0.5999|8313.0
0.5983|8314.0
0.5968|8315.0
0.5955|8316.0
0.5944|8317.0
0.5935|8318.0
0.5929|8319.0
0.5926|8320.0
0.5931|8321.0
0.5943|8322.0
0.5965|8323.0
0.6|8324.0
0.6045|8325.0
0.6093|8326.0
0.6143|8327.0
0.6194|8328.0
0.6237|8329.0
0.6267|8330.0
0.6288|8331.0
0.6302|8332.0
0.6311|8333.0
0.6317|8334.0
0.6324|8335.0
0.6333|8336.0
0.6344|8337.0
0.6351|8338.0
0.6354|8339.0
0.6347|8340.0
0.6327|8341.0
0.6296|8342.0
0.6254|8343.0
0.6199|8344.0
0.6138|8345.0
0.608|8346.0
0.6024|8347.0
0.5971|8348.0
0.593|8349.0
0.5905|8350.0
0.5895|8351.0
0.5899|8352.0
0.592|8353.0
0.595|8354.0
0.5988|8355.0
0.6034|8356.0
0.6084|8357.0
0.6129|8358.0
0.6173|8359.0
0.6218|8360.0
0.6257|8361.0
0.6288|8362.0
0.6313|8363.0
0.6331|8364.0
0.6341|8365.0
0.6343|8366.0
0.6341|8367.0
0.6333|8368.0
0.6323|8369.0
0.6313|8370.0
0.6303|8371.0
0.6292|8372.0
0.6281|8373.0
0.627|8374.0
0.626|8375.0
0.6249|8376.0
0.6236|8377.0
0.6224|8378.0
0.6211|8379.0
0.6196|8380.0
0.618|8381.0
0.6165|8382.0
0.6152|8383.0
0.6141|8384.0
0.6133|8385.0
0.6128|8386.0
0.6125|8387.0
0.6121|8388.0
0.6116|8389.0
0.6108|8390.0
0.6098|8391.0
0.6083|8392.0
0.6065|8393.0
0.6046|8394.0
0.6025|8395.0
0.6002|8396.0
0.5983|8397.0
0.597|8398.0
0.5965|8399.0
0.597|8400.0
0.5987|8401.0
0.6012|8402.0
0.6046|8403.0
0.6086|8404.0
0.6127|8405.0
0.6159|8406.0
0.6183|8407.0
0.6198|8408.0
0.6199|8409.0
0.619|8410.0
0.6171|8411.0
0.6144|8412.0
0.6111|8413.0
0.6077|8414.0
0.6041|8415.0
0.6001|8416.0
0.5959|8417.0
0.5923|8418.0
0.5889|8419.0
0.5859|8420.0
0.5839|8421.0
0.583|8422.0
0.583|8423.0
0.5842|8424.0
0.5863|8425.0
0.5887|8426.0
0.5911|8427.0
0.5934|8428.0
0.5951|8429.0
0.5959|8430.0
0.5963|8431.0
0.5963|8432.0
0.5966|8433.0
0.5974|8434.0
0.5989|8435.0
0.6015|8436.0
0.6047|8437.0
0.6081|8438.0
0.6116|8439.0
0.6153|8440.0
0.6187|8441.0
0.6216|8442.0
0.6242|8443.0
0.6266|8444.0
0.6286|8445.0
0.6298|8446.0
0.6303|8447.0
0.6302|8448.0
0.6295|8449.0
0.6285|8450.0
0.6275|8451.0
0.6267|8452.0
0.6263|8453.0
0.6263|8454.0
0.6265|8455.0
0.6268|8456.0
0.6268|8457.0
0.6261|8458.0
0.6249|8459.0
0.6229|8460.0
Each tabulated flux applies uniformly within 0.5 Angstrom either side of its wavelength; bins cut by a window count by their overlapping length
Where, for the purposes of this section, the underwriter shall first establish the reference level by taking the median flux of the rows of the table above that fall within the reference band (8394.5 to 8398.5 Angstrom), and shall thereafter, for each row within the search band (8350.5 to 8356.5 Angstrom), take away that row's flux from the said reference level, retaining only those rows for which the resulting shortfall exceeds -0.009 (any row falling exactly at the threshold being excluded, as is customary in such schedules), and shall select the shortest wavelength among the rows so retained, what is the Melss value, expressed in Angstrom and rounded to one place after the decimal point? 8351.0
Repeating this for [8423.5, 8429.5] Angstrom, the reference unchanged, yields 8424.0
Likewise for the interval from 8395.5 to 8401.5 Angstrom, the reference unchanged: 8396.0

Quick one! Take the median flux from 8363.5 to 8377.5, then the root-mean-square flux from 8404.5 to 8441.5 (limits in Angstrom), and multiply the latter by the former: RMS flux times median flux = 0.379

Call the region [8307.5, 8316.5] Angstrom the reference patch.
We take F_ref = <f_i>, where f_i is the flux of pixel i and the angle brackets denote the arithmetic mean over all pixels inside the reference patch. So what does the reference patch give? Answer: 0.602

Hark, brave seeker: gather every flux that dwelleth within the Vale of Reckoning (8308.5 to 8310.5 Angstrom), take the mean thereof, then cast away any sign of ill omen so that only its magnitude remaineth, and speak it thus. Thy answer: 0.607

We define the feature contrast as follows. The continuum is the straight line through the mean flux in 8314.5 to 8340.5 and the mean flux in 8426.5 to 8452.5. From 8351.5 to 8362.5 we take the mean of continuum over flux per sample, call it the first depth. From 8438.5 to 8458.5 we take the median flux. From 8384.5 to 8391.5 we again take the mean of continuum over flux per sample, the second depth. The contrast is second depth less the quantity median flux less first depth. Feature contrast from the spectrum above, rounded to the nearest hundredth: 1.39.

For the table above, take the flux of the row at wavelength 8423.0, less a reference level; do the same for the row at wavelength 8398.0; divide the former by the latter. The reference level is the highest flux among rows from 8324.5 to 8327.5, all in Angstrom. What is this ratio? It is 1.8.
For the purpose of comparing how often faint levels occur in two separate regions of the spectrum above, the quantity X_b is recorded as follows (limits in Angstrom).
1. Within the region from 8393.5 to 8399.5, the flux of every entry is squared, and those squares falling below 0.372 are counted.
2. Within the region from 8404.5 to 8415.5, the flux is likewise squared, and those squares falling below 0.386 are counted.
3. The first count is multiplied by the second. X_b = 66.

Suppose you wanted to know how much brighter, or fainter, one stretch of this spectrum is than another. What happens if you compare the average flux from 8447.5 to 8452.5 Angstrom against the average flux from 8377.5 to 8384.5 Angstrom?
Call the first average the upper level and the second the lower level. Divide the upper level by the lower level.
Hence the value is 1.02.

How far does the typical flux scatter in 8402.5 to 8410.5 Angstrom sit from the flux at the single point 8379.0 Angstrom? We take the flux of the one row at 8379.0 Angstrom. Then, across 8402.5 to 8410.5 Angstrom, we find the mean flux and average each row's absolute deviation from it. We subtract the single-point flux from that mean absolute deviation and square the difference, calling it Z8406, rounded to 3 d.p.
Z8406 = 0.380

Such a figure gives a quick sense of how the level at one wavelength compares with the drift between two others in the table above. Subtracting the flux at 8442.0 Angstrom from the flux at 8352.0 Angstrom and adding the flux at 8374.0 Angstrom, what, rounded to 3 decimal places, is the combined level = 0.595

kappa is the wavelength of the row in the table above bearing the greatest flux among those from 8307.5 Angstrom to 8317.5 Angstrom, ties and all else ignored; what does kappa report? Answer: 8308.0 Angstrom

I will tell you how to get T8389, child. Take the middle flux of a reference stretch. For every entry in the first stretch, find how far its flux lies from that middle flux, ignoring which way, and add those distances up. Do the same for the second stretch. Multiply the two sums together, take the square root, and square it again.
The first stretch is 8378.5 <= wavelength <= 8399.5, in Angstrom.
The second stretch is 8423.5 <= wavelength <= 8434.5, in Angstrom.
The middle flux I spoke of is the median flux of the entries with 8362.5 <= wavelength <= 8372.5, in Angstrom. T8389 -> 0.21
